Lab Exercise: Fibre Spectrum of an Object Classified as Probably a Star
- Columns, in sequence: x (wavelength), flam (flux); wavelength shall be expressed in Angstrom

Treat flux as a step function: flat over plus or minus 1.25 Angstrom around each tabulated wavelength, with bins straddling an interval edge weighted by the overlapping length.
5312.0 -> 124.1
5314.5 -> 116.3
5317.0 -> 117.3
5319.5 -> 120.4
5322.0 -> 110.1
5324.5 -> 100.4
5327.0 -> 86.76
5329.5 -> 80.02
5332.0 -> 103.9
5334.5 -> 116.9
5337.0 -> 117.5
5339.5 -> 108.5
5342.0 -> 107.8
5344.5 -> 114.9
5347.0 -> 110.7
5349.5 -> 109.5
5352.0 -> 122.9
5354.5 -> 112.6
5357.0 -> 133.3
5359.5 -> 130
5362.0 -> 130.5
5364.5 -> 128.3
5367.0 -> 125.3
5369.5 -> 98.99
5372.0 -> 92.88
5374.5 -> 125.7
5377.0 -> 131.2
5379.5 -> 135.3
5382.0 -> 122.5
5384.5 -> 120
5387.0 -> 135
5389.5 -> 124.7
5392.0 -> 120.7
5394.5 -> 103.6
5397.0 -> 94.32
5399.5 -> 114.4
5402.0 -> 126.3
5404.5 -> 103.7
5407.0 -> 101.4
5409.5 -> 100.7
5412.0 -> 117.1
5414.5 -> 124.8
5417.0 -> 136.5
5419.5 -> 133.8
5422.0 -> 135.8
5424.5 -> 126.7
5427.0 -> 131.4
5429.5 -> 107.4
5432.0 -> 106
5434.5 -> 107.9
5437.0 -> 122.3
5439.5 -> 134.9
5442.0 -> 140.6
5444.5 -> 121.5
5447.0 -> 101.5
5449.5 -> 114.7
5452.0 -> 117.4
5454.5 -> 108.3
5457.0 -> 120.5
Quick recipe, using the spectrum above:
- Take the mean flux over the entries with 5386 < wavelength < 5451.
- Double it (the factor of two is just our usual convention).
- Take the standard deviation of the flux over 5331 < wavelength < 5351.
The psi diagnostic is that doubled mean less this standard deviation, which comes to 233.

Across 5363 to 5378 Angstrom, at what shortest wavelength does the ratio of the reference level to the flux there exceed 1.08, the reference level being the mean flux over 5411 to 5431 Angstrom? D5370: 5369.5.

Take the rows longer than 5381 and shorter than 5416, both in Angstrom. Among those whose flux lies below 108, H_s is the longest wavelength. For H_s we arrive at 5409.5 Angstrom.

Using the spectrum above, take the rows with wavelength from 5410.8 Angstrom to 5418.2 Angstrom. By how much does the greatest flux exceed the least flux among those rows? 19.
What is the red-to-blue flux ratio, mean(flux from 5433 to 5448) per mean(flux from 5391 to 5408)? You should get 1.11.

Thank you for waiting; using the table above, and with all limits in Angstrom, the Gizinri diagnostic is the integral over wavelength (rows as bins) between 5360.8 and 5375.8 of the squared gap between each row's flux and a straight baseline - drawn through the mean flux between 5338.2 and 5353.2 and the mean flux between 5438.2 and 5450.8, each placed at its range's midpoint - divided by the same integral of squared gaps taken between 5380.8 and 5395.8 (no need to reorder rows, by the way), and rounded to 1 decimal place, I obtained 2.2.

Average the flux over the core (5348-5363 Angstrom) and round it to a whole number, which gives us 123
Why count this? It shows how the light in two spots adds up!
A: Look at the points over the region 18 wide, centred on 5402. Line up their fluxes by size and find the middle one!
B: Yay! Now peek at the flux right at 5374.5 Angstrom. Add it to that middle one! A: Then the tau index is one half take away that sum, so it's -229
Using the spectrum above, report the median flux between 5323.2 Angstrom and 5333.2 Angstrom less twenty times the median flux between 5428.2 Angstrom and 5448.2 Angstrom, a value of -2200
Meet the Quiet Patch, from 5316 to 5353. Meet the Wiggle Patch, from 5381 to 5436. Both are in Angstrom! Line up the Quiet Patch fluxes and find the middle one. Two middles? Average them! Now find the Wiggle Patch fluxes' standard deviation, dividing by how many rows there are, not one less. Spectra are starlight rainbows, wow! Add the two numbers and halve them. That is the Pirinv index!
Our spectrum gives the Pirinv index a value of 61.4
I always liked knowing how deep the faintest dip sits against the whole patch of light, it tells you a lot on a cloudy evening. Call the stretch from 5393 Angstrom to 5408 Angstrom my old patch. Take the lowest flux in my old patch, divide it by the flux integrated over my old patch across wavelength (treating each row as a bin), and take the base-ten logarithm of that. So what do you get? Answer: -1.23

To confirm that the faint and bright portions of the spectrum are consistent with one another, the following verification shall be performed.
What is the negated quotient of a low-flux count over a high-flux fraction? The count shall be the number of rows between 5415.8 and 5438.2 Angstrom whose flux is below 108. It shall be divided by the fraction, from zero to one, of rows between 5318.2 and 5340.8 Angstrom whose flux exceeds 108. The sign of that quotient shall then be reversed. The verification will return -5.4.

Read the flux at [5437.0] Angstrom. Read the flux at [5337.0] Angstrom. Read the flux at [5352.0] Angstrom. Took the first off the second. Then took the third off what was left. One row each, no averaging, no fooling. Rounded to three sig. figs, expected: -128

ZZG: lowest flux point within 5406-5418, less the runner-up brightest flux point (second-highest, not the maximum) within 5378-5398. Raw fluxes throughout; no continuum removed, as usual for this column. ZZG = -34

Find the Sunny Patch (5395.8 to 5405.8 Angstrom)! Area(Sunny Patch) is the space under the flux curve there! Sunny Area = 1097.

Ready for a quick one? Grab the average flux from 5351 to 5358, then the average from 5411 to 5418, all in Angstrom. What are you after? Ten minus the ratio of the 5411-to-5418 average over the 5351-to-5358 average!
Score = 8.97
